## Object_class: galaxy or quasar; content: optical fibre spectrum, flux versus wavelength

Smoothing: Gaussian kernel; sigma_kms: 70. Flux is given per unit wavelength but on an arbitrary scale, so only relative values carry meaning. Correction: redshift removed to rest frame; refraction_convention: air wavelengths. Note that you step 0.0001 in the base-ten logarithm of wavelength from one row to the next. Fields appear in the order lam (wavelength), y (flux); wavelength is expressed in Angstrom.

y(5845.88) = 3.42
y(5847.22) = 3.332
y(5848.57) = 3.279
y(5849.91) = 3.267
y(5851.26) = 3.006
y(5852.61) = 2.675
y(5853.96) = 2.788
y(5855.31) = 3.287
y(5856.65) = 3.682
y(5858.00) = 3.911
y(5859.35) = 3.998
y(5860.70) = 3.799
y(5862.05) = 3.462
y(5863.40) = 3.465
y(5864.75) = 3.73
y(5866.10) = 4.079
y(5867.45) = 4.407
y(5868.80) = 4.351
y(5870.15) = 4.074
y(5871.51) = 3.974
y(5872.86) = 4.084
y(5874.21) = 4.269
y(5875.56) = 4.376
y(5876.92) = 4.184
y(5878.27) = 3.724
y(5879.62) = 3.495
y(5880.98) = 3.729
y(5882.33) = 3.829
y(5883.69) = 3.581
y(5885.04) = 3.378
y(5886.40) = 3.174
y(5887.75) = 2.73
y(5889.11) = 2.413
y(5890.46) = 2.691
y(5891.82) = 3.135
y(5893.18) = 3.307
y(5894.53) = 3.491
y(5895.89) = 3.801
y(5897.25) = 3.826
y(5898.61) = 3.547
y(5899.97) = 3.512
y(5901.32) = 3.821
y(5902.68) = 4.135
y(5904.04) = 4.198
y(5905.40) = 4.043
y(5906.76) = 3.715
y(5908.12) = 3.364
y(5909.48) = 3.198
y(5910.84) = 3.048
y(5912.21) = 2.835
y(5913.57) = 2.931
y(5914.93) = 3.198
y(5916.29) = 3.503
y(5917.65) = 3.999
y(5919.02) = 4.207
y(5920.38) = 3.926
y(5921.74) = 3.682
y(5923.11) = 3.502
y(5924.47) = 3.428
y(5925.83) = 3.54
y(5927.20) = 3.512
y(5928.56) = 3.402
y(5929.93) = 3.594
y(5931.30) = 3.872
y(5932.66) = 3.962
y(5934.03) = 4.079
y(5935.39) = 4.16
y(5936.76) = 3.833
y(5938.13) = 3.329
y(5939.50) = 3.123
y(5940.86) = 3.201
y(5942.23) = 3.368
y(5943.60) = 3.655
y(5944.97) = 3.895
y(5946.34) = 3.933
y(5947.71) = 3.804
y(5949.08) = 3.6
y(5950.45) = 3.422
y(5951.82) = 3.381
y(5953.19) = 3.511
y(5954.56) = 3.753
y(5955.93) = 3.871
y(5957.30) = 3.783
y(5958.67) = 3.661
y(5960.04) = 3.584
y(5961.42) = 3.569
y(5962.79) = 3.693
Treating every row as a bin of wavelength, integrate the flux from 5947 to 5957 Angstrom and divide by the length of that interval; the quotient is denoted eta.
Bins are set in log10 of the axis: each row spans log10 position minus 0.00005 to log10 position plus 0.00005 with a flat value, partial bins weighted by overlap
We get 3.629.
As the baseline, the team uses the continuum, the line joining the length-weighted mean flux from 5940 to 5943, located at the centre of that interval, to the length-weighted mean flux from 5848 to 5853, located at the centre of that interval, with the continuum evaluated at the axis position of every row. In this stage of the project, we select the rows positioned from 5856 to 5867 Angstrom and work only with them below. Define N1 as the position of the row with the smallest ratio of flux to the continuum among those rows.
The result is 5863.40 Angstrom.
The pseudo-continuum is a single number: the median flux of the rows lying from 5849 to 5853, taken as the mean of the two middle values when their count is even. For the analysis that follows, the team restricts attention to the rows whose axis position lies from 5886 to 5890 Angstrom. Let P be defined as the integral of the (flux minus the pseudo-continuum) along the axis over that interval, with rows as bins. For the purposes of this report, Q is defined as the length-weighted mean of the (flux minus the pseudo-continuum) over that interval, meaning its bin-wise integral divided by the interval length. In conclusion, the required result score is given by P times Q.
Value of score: 0.28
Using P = -1.1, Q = -0.3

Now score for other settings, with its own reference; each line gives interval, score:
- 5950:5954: 0.79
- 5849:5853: 0.00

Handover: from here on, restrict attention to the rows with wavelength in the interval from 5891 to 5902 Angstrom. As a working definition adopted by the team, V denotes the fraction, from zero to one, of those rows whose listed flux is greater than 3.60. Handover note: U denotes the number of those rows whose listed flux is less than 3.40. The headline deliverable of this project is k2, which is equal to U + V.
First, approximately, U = 2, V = 0.4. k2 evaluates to 2.4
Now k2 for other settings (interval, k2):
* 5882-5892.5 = 6.1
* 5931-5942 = 3.6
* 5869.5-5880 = 0.9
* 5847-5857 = 7.1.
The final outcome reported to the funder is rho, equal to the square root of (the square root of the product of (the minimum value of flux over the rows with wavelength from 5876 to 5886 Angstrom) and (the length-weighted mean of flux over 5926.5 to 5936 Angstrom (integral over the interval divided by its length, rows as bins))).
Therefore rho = 1.892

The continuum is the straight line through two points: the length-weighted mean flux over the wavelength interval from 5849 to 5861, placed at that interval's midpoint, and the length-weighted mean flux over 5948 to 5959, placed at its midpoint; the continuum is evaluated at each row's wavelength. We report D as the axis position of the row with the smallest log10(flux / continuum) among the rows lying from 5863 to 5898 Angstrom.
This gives 5889.11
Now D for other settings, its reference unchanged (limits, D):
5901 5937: 5912.21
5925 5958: 5939.50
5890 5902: 5890.46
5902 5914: 5912.21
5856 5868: 5863.40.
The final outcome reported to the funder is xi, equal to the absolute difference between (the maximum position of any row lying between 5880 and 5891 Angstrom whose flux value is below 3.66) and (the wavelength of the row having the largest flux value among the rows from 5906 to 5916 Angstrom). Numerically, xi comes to 16.3 Angstrom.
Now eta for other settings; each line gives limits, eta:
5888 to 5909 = 3.514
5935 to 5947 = 3.595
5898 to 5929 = 3.578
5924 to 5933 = 3.607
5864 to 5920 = 3.637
